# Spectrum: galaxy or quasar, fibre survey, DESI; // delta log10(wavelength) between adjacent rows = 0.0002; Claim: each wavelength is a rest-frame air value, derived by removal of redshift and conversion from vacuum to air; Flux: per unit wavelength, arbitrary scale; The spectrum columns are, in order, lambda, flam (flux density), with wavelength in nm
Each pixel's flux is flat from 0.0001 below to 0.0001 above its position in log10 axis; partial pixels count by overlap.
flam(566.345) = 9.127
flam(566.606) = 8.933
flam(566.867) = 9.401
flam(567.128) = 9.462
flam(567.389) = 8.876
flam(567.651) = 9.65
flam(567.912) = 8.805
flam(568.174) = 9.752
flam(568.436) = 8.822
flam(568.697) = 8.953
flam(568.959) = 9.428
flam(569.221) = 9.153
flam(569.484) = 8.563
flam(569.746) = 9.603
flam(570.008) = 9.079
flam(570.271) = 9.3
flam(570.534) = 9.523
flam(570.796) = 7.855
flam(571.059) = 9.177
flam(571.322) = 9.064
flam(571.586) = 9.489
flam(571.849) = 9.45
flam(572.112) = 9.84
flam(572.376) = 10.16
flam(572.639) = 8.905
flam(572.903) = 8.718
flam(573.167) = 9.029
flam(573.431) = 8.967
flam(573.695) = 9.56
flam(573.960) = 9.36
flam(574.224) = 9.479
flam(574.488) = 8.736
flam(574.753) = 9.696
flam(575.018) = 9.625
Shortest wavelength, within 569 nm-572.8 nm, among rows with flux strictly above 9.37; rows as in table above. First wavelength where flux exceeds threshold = 569.746 nm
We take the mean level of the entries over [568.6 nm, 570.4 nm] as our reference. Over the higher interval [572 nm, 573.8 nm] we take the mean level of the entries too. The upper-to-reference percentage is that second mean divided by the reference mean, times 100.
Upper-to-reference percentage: 102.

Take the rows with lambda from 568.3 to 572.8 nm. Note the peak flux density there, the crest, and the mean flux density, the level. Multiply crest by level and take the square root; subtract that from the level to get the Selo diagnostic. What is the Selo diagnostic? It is -0.47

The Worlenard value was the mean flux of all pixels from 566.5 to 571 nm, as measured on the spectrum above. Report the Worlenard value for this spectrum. 9.13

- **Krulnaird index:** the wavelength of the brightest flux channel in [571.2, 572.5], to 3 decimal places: 572.376 nm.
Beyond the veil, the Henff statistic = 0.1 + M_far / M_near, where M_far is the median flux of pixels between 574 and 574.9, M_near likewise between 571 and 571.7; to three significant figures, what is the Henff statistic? 1.13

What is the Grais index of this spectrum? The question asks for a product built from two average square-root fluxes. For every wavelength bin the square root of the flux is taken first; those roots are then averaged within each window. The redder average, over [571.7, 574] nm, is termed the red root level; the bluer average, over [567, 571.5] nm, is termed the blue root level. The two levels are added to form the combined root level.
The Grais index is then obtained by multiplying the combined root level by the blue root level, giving 18.3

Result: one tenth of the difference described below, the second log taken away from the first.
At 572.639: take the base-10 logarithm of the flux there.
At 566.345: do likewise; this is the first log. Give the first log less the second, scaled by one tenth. 0.0011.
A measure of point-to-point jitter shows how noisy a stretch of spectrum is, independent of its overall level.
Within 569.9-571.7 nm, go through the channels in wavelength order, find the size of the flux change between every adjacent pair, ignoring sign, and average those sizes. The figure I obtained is 0.66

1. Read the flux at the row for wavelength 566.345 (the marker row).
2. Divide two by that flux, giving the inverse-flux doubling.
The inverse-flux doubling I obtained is 0.219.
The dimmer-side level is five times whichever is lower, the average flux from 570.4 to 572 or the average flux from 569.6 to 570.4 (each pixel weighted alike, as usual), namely 45.5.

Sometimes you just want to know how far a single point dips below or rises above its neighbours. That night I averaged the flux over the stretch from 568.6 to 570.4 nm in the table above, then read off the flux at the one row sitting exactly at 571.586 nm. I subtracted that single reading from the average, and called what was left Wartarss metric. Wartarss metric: -0.33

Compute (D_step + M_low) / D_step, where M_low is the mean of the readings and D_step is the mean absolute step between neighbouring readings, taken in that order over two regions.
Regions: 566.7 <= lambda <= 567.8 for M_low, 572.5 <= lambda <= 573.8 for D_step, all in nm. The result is 33.4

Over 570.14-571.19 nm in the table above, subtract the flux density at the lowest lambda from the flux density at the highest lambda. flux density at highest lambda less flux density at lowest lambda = -0.12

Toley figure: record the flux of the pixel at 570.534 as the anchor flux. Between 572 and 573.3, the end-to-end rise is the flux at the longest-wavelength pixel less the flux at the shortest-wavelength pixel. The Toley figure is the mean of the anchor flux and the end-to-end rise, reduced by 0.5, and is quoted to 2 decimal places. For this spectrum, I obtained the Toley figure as 3.86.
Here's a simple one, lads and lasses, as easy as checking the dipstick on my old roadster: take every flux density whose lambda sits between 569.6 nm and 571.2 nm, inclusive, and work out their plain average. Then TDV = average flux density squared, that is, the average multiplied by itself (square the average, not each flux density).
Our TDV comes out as 82.6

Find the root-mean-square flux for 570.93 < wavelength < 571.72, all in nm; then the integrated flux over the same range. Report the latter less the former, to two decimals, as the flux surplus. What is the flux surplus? -1.95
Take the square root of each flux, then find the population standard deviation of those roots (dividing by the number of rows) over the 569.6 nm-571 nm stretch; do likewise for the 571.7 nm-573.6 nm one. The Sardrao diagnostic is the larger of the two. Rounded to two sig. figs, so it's 0.11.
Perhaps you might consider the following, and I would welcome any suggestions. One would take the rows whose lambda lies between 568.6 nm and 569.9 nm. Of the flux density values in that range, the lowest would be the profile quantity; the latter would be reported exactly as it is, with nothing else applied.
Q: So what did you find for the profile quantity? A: 8.563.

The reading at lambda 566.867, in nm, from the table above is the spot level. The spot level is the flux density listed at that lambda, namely 9.401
